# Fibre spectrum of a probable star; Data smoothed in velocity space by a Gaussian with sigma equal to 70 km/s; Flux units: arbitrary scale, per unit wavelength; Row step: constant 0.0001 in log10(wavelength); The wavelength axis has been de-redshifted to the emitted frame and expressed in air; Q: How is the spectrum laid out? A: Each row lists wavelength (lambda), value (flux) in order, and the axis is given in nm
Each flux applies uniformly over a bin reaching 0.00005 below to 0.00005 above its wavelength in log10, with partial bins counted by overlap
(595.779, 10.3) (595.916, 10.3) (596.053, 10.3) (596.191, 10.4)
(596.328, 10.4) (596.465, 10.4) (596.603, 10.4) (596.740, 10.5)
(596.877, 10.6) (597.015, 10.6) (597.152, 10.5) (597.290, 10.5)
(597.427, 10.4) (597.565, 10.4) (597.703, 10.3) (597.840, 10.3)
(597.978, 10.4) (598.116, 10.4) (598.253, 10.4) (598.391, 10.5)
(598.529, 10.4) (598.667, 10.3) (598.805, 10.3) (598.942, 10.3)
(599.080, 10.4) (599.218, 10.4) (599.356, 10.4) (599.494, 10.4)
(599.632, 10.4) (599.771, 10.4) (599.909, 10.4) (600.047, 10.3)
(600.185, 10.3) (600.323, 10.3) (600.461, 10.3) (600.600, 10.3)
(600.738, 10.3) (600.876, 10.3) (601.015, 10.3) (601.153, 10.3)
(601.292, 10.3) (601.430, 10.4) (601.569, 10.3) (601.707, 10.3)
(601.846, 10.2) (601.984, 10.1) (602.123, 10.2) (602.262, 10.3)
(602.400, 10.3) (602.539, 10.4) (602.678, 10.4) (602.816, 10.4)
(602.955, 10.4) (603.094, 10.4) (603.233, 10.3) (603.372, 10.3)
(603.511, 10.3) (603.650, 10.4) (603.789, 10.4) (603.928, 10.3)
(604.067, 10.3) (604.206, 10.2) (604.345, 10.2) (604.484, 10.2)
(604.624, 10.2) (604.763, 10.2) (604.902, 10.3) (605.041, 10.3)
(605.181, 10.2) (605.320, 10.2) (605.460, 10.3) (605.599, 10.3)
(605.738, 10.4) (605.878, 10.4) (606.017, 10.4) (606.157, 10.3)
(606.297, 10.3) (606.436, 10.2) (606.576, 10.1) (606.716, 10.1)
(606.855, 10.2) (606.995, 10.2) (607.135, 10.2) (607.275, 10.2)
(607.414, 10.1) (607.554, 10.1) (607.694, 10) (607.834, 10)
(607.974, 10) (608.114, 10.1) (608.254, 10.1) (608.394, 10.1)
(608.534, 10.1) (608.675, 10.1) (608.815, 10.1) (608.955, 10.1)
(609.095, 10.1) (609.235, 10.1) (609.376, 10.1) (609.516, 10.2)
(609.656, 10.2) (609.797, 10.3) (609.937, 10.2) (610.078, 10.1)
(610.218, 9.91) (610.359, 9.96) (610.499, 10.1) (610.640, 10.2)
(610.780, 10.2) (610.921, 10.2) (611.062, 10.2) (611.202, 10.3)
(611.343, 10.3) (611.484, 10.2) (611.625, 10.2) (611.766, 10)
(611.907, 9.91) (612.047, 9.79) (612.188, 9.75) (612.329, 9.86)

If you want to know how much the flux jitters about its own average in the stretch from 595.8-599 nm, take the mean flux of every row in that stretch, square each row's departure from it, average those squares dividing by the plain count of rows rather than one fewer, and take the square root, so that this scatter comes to 0.091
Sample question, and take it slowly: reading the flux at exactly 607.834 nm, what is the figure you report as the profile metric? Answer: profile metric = 10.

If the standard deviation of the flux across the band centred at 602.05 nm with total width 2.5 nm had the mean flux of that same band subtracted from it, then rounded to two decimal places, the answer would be -10.23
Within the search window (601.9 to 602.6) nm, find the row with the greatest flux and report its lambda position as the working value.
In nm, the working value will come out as 602.539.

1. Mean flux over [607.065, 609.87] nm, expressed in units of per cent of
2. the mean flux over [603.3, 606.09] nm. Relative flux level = 98.3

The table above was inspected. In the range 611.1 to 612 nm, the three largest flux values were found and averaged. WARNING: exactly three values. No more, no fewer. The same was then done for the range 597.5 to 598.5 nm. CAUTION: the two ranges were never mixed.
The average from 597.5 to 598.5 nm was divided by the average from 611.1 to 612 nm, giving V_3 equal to 1.02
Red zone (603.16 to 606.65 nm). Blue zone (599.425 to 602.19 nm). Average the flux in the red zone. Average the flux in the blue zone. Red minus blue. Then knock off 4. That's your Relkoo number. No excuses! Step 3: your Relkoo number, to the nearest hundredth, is -4.03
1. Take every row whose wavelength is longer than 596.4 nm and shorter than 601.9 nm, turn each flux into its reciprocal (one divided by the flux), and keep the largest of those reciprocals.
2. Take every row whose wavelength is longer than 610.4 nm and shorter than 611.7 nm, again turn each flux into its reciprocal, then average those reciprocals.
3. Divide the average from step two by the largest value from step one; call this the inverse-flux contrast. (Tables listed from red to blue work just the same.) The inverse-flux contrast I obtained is 1.00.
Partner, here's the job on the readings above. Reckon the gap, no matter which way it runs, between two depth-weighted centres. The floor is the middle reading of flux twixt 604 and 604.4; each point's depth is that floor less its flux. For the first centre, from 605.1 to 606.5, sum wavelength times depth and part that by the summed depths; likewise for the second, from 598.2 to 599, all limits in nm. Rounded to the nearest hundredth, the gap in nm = 7.36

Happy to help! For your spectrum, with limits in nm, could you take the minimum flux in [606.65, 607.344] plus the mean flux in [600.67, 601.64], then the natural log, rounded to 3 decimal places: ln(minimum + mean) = 3.016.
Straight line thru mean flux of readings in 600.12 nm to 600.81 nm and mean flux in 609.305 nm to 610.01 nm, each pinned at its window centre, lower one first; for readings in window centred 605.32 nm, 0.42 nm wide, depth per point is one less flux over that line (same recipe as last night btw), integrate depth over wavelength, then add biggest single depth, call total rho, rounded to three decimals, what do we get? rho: 0.005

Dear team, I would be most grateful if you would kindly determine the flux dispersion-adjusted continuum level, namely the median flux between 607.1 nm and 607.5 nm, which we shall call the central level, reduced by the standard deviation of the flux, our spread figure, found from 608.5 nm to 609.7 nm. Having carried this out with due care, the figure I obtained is 10.2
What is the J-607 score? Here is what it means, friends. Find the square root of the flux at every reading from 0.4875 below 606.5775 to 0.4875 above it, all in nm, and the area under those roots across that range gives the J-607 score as 3.1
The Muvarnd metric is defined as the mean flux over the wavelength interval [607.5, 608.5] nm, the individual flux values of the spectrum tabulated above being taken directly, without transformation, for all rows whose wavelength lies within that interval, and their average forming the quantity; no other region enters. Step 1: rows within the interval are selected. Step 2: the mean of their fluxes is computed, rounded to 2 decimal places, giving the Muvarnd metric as 10.06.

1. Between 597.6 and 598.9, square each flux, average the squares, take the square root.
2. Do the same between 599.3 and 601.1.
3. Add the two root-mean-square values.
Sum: 20.71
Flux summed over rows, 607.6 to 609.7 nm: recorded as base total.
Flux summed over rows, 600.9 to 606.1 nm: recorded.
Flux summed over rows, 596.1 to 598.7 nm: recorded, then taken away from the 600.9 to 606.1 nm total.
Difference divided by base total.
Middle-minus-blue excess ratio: 1.2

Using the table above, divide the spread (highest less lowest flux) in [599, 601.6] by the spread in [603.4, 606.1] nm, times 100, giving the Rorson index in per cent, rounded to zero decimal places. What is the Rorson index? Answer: 50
